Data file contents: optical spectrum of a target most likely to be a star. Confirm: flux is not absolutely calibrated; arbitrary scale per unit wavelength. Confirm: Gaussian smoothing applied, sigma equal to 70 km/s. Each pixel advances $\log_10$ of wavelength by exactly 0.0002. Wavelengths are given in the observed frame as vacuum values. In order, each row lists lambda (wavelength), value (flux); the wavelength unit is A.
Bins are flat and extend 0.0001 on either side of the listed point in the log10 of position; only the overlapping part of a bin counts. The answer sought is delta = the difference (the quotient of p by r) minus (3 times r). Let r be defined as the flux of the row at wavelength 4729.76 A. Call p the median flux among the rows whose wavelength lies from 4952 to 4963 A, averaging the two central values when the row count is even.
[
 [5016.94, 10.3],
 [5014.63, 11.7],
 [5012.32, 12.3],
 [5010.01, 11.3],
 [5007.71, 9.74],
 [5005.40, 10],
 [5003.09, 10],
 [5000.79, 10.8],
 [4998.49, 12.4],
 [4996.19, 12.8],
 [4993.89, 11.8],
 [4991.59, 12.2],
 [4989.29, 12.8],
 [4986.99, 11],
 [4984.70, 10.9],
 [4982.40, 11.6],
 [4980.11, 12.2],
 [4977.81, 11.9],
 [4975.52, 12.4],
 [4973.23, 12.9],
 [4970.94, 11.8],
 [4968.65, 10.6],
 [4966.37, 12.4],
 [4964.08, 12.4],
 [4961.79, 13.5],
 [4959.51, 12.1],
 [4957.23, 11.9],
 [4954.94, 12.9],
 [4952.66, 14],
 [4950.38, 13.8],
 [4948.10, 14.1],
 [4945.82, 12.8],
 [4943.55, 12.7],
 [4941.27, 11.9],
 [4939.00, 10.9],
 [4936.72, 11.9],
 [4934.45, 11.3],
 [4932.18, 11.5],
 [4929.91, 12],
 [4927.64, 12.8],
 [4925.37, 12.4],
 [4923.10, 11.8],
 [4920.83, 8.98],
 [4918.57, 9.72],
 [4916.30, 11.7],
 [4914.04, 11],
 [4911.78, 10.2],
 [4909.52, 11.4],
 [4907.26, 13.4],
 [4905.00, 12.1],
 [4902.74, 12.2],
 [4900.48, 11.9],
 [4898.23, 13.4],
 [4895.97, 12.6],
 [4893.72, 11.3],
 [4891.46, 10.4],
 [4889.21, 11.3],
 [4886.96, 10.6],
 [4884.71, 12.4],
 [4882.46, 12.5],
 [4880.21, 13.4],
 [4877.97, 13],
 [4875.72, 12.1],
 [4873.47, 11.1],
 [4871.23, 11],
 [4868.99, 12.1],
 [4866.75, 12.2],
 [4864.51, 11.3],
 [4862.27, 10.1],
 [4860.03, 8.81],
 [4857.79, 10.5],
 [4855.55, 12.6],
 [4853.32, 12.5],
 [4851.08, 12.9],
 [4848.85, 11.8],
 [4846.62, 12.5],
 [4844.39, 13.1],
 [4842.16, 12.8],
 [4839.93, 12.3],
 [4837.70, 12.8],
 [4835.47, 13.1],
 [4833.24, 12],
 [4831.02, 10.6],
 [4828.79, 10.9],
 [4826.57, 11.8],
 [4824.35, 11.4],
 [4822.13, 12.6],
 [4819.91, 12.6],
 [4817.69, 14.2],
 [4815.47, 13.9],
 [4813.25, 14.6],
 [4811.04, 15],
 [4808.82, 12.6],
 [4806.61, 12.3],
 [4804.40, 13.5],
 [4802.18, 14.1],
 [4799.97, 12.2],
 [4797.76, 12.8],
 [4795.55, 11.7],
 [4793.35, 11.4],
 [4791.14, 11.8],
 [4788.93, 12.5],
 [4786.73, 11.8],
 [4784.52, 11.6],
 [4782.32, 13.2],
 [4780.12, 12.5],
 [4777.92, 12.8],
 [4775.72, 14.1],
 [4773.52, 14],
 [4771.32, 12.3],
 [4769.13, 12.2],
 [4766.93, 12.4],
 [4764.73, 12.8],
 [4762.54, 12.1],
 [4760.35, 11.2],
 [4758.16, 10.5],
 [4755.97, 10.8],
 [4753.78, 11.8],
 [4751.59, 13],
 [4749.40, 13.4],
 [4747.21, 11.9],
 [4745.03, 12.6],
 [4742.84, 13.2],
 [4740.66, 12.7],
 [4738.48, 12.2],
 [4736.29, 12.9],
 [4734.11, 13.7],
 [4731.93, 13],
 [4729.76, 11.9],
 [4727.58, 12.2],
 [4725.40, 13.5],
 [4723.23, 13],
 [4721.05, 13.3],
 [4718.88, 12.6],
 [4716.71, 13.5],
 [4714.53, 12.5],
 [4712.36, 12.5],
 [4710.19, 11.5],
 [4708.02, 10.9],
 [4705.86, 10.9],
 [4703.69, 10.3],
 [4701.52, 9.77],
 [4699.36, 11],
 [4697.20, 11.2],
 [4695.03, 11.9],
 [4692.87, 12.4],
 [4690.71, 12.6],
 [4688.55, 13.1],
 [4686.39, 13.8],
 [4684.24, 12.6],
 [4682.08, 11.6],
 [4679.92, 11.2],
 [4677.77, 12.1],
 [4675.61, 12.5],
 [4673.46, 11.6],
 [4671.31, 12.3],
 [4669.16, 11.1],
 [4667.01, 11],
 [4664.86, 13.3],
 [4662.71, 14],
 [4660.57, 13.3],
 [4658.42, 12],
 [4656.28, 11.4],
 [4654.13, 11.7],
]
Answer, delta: -35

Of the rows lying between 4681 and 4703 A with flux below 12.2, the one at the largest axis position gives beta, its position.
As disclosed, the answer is 4701.52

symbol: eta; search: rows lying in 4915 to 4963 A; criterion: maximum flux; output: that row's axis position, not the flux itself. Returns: 4948.10 A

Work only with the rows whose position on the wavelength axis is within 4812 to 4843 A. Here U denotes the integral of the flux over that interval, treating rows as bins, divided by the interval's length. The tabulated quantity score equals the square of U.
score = 158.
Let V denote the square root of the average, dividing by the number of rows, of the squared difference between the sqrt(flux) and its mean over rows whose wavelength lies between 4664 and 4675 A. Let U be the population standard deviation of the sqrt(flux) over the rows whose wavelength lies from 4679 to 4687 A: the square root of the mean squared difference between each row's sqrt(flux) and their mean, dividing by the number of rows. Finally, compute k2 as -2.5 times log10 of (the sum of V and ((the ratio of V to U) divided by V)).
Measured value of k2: -2.14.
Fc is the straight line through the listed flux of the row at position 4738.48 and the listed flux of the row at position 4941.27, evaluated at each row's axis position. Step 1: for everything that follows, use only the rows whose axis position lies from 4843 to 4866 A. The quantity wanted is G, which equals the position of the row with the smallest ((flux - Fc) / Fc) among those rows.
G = 4860.03 A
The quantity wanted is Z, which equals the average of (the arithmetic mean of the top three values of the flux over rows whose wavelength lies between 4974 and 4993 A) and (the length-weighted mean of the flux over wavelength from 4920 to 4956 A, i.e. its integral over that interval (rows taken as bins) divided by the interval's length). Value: 12.4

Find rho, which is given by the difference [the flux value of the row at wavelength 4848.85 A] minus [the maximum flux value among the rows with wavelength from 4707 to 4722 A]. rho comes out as -1.7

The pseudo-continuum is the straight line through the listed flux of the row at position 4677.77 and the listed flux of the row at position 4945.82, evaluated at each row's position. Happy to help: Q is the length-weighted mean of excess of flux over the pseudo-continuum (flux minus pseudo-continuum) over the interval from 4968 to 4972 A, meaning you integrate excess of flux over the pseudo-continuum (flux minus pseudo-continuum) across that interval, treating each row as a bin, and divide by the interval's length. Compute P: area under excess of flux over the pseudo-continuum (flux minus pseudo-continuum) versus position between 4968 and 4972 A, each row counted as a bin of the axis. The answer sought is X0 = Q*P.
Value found 10.3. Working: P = -6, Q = -1.6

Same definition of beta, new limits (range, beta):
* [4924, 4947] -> 4941.27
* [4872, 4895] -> 4893.72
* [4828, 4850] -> 4848.85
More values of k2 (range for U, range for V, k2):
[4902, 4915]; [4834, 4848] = -2.09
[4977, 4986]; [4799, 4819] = -2.88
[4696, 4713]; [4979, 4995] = -2.38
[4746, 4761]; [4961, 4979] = -2.11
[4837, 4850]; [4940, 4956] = -3.07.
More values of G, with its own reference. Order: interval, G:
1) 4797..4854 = 4831.02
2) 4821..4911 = 4860.03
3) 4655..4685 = 4667.01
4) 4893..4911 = 4893.72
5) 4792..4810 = 4793.35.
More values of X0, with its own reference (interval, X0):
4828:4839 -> 3.8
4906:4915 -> 12.8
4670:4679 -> 0.0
